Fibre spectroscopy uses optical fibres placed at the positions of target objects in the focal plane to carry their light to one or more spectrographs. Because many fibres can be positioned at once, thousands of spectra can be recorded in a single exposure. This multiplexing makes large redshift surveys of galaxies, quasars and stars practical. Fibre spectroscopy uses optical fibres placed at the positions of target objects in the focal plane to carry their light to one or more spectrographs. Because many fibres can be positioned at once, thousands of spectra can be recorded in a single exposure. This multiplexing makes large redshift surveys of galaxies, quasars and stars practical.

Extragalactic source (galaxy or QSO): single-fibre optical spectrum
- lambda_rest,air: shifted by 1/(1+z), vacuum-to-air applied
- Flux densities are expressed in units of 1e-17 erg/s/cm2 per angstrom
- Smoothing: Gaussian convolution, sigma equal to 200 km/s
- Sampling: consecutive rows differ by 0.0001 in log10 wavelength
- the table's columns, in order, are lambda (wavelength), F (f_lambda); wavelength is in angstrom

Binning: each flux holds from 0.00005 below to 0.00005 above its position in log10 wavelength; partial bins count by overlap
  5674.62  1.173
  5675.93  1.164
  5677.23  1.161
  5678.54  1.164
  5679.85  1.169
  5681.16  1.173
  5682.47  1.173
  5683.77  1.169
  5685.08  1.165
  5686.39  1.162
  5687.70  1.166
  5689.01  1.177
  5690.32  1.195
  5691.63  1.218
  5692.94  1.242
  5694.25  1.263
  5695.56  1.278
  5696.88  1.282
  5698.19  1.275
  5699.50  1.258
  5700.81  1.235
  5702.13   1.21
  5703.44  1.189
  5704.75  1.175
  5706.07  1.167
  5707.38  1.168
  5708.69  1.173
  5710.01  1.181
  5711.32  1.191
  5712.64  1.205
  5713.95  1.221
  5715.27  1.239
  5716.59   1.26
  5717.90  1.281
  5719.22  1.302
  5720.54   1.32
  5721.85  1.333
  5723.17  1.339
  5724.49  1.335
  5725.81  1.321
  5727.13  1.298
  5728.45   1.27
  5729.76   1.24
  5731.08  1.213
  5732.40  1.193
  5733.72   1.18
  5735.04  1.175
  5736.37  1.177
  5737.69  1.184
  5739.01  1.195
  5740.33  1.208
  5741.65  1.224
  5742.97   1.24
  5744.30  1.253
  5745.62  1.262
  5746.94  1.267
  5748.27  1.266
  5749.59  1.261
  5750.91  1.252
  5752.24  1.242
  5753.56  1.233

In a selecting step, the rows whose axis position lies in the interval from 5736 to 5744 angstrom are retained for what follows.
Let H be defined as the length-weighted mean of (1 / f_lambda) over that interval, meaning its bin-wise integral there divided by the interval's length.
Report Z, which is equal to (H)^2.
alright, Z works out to 0.686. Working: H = 0.828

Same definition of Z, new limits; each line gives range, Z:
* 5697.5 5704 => 0.658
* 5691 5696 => 0.642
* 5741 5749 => 0.638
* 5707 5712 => 0.719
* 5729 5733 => 0.678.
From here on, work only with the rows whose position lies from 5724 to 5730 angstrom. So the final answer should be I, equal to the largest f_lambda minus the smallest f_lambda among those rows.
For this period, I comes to 0.095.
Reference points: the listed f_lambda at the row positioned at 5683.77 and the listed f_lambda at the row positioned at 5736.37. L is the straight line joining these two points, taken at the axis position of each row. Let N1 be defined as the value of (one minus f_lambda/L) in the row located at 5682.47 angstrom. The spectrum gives -0.004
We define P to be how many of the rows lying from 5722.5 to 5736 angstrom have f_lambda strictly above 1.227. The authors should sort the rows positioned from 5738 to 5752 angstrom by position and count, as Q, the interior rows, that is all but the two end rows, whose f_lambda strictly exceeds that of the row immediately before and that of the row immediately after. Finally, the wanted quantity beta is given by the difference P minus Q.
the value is 5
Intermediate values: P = 6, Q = 1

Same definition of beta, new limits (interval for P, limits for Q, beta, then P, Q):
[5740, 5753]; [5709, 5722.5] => 8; 8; 0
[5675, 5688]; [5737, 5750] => -1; 0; 1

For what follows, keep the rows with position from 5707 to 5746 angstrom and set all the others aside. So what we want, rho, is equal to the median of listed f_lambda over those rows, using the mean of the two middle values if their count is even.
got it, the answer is 1.23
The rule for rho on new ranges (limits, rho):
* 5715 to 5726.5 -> 1.32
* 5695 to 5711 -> 1.20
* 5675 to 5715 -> 1.18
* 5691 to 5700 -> 1.26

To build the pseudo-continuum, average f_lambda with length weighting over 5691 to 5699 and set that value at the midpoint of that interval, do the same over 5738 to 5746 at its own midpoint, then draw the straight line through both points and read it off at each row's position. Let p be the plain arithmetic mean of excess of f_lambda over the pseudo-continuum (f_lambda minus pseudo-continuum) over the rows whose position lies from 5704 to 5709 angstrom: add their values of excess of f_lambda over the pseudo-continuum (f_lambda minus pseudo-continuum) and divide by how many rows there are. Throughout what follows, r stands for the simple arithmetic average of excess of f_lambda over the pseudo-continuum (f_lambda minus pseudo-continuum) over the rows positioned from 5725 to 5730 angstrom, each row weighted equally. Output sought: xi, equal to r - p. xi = 0.13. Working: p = -0.08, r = 0.045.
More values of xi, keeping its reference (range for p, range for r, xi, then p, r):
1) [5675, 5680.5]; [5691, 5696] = 0.10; -0.11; -0.010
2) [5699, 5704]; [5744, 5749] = 0.07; -0.03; 0.037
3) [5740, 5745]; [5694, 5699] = 0.01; 0.00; 0.016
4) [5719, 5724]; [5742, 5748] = -0.05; 0.08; 0.030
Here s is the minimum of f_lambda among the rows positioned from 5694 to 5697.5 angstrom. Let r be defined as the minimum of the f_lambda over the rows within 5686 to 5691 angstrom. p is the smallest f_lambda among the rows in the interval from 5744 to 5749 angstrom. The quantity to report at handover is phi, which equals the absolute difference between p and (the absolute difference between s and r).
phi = 1.15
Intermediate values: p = 1.253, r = 1.162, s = 1.263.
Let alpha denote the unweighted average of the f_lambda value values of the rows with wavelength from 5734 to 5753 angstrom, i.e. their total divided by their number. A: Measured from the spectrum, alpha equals 1.23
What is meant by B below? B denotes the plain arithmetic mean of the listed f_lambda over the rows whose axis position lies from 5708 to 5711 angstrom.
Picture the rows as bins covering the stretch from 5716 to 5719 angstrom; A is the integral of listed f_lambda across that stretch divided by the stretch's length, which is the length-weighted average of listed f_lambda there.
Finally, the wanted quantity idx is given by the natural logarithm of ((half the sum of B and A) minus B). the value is -3.0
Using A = 1.28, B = 1.18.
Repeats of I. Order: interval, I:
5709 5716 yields 0.058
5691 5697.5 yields 0.064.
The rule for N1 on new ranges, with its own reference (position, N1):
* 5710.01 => -0.007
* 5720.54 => -0.124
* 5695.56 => -0.092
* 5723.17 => -0.140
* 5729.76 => -0.054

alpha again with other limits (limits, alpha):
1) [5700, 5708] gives 1.19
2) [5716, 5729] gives 1.31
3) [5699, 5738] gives 1.23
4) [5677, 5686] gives 1.17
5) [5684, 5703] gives 1.22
